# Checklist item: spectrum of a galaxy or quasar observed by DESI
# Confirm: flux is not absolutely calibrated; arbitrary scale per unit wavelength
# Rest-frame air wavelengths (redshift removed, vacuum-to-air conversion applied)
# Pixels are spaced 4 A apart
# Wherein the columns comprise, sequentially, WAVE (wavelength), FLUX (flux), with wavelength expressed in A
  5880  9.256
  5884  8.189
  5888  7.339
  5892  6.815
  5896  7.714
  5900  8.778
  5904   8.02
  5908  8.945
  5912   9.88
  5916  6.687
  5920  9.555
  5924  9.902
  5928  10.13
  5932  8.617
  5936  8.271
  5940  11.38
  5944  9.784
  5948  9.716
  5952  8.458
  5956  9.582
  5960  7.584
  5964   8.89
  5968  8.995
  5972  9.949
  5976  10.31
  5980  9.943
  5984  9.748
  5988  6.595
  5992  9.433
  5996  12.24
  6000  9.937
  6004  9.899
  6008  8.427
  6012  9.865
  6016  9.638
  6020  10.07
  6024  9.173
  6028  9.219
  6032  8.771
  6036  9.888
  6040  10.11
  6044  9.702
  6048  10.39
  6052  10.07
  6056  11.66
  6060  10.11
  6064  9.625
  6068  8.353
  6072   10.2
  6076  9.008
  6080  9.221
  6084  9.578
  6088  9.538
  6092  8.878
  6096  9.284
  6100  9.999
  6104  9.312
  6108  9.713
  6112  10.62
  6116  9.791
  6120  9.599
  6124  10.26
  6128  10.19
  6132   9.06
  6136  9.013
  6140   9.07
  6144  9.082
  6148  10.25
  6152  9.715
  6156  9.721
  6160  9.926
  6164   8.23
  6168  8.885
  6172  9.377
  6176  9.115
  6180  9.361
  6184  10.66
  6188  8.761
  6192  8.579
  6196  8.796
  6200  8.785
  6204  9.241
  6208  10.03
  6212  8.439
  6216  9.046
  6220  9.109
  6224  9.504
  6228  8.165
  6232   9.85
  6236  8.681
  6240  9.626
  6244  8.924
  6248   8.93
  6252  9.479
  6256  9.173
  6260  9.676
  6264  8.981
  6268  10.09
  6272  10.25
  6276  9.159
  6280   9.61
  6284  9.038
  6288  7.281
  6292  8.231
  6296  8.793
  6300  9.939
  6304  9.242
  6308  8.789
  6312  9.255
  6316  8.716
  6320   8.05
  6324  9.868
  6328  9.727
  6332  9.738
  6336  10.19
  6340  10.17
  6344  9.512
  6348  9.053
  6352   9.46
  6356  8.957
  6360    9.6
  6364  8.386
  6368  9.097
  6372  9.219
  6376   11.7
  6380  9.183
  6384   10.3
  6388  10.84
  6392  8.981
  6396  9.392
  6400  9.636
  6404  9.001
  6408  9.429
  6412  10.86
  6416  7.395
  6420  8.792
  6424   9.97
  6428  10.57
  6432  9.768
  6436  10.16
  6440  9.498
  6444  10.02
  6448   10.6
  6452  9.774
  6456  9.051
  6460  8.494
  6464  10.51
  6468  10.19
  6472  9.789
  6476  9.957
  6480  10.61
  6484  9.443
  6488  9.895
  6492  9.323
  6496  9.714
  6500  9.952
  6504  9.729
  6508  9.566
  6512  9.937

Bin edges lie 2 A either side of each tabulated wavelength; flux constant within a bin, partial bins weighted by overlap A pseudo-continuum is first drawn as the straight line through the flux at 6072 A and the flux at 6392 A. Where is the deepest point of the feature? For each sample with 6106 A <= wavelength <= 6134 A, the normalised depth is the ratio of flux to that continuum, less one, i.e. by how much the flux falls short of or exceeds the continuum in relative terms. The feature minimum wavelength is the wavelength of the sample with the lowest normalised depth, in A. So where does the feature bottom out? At 6132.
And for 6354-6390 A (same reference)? 6364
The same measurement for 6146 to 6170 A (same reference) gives 6164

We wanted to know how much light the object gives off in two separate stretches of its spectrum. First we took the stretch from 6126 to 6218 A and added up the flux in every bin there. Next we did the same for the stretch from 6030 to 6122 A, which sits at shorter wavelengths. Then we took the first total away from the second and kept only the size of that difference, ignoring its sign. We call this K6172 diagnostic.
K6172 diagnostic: 10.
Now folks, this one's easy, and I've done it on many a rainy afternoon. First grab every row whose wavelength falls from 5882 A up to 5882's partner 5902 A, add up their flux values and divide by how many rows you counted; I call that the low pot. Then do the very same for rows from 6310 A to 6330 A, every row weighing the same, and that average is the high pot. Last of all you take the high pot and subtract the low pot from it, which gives 1.4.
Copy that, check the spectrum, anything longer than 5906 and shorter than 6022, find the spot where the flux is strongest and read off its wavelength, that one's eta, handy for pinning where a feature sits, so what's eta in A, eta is 5996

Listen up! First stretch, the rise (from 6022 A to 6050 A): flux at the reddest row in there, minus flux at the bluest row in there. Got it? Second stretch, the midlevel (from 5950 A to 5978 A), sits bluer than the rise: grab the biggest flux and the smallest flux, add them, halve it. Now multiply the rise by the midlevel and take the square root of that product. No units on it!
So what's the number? 3.3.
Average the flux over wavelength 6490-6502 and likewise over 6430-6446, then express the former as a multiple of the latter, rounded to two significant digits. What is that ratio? 0.98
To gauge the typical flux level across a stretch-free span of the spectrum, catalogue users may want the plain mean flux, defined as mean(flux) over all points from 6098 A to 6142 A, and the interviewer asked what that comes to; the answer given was 9.69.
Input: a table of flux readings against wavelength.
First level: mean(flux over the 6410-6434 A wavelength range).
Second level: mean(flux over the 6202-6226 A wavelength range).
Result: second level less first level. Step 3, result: -0.3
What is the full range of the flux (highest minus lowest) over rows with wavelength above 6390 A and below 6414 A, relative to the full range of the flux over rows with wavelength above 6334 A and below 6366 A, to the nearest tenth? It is 1.0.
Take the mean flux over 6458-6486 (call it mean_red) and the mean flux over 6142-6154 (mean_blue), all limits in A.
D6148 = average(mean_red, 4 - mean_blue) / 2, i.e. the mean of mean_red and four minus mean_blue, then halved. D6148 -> 1.04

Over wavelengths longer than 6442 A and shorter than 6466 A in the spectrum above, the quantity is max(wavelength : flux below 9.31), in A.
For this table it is 6460 A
